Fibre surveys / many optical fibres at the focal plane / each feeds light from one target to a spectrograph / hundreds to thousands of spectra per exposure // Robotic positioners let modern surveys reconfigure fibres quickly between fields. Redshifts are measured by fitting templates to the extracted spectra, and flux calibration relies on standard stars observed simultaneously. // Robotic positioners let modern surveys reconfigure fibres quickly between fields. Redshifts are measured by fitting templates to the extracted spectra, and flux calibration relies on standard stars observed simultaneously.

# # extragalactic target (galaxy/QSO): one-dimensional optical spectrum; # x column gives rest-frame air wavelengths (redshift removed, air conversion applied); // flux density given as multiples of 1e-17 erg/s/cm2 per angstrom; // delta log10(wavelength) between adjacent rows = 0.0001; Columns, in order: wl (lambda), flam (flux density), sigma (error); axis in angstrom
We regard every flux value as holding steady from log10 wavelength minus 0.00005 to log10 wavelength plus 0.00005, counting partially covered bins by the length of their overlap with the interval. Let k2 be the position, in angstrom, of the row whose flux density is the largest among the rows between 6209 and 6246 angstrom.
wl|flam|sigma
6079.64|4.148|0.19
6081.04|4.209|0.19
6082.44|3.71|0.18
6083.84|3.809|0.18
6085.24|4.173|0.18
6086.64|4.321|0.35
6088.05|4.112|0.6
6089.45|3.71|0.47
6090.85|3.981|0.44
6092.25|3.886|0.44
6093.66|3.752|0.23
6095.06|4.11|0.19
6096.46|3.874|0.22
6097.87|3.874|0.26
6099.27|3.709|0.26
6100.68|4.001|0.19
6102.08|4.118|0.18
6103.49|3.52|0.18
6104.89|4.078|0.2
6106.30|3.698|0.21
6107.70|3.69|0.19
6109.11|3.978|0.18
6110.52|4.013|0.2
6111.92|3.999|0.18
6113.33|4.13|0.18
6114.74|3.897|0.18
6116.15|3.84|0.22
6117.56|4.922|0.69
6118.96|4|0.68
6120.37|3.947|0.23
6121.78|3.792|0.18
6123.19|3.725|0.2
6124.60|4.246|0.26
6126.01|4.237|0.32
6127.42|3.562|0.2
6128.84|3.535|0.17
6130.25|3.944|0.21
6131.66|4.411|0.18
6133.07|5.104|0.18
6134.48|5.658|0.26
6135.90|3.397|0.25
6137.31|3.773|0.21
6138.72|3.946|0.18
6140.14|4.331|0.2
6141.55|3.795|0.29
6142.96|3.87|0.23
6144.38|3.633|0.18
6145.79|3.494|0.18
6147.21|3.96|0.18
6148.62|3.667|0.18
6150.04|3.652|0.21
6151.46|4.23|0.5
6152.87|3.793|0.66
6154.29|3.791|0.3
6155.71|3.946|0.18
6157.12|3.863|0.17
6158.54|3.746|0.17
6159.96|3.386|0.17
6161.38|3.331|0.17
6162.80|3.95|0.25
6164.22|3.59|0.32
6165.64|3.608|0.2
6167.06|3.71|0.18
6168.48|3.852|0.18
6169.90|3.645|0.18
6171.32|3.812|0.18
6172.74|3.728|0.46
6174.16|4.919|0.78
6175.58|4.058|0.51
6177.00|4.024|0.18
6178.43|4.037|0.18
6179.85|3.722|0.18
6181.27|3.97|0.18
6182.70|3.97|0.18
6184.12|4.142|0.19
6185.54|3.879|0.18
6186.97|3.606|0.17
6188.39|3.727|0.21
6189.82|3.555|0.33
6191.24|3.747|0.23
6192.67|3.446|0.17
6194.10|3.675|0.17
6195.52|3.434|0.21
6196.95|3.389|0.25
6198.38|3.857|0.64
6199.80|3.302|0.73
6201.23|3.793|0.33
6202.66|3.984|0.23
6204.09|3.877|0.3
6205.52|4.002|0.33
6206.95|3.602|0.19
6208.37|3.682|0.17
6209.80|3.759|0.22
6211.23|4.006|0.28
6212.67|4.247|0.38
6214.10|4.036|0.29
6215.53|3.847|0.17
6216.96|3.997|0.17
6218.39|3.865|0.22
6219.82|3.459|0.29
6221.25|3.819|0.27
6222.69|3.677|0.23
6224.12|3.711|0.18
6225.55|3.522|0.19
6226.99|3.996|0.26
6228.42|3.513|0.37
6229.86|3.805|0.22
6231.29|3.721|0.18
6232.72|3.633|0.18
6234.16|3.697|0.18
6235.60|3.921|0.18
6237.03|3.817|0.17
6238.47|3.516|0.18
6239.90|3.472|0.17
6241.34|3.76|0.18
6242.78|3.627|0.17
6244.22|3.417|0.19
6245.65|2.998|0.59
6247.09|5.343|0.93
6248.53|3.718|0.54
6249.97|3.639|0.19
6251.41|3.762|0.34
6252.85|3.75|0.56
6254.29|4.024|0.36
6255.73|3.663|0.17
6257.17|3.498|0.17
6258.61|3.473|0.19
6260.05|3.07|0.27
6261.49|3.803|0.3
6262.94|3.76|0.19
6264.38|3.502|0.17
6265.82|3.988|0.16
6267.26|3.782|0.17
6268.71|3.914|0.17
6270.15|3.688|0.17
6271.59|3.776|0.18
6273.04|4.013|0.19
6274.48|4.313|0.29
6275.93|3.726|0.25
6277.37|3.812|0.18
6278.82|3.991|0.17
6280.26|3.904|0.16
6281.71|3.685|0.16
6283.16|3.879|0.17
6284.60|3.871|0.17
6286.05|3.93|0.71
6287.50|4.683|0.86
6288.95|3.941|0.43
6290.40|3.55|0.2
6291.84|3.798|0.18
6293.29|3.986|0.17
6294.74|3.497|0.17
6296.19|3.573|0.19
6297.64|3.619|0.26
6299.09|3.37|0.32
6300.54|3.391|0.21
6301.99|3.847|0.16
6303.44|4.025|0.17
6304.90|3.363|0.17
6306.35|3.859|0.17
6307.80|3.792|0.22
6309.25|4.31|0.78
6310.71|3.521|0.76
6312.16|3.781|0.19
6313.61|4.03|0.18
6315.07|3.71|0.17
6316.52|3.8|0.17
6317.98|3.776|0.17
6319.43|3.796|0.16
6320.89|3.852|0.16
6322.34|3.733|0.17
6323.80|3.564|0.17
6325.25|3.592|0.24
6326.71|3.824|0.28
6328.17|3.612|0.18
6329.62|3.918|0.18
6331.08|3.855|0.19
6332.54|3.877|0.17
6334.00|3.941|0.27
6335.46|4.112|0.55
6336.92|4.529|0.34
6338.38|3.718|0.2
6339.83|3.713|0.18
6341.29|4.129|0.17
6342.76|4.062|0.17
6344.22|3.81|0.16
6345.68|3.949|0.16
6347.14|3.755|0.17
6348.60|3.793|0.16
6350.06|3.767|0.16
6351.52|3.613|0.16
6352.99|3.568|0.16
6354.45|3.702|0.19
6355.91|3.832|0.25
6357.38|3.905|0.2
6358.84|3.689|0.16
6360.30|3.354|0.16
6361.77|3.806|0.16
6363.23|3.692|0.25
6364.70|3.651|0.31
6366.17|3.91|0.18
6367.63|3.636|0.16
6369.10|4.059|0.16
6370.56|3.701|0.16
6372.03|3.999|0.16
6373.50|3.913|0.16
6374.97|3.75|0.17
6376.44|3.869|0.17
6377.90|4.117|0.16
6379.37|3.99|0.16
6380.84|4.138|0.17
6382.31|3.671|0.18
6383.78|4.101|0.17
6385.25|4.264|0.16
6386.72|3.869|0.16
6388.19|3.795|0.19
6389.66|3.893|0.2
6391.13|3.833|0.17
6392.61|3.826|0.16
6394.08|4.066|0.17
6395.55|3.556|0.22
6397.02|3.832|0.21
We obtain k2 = 6212.67 angstrom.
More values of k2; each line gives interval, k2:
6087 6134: 6133.07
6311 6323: 6313.61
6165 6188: 6174.16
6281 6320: 6287.50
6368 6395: 6385.25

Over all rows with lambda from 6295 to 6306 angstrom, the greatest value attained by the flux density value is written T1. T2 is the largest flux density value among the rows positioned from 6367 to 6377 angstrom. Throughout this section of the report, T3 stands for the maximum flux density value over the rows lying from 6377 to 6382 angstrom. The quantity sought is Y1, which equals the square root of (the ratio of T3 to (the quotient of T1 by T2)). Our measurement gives 2.04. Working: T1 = 4.025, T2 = 4.059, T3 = 4.138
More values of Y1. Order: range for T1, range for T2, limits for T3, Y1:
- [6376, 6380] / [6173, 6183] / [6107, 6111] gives 2.19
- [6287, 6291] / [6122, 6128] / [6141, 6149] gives 1.89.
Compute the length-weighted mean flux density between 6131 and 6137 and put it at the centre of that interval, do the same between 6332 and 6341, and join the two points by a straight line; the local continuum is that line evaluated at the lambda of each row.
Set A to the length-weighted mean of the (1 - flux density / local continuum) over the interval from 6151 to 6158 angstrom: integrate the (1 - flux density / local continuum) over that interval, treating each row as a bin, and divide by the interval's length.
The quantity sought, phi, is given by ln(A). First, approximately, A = 0.14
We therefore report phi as -2.0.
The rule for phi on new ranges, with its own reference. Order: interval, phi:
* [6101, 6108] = -1.7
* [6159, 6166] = -1.6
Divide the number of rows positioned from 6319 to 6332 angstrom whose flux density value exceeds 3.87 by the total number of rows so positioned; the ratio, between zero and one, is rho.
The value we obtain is 0.11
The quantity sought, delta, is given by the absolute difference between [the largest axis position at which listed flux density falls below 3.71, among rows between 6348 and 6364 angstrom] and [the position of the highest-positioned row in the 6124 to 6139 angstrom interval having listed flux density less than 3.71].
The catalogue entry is 227.3 angstrom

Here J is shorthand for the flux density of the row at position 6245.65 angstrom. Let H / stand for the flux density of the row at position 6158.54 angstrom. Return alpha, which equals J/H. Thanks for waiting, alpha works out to 0.80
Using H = 3.746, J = 2.998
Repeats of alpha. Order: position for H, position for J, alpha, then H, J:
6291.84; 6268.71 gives 1.03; 3.798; 3.914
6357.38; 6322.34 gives 0.96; 3.905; 3.733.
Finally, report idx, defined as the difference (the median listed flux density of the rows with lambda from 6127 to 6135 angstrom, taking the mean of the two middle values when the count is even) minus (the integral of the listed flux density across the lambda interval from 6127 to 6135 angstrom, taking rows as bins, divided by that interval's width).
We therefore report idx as -0.19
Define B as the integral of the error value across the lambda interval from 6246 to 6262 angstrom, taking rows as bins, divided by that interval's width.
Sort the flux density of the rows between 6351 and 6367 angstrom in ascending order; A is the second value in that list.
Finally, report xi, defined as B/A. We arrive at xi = 0.104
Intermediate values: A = 3.568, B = 0.37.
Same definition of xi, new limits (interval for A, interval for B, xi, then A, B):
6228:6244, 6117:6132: 0.086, 3.513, 0.30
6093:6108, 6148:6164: 0.073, 3.69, 0.27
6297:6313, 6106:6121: 0.085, 3.37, 0.29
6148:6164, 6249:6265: 0.080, 3.386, 0.27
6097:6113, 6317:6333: 0.051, 3.69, 0.19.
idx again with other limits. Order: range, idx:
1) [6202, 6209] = 0.04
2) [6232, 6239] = -0.02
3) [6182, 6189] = 0.01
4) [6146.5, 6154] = -0.06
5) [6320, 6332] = 0.03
